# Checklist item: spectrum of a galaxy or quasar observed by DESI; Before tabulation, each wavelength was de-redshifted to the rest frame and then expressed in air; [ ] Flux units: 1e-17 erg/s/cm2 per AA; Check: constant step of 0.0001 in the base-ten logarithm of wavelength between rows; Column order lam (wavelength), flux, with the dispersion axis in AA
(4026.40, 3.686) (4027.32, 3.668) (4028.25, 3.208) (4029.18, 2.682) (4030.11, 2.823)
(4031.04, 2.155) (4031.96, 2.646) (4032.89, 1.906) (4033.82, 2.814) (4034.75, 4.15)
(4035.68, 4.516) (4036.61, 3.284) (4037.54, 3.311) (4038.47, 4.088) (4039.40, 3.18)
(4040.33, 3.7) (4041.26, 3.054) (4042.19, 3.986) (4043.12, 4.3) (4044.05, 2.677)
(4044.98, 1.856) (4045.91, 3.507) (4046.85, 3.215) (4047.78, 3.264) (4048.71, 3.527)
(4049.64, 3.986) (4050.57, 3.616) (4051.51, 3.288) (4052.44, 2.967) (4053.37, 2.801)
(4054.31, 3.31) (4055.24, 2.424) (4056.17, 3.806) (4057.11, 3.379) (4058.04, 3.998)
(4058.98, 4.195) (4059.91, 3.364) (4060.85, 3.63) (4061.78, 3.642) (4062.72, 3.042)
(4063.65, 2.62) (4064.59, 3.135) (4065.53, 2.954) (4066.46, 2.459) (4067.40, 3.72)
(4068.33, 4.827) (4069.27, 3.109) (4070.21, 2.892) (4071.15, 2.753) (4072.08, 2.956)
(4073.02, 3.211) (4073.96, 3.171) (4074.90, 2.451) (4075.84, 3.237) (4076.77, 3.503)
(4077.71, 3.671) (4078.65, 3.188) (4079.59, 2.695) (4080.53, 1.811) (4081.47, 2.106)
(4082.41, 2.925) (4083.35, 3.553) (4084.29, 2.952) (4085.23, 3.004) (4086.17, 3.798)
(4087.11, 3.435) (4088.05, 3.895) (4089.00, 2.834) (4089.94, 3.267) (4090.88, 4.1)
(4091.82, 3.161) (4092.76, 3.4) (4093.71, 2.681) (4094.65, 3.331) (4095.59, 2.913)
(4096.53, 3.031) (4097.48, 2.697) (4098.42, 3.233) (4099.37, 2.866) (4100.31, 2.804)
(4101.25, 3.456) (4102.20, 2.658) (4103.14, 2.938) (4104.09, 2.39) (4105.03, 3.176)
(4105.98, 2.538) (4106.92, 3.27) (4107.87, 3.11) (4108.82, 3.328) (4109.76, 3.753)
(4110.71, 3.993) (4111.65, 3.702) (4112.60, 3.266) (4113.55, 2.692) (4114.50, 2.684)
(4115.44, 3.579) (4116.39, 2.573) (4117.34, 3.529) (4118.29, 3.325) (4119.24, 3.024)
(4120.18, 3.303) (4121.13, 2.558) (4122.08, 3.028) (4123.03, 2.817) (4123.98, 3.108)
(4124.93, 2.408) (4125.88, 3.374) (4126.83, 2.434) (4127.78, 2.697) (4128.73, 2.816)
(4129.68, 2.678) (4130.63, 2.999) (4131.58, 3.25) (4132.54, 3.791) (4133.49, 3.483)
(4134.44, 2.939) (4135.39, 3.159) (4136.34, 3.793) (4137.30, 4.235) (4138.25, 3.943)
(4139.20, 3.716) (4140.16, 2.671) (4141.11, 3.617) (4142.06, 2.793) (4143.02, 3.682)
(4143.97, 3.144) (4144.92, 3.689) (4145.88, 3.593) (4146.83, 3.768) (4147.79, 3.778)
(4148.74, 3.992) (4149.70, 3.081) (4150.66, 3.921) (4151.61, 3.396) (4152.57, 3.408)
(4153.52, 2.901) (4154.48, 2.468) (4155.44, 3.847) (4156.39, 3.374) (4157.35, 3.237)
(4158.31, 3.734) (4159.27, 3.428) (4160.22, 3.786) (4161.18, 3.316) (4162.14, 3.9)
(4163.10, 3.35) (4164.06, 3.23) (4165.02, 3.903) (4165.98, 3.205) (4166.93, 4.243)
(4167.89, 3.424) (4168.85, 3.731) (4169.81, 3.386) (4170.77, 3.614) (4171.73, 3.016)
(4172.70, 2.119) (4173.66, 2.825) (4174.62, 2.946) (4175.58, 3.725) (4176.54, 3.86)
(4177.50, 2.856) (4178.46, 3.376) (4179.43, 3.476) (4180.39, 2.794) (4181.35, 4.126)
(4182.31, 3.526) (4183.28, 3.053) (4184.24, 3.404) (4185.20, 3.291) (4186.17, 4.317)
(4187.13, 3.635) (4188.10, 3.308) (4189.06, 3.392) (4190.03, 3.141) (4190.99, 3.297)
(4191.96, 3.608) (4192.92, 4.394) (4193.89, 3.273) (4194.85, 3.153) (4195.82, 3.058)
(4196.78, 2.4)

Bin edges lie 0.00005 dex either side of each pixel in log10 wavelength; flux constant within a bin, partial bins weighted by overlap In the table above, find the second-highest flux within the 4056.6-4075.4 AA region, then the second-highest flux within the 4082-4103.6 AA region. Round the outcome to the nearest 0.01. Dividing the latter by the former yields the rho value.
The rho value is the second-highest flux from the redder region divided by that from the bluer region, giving 0.93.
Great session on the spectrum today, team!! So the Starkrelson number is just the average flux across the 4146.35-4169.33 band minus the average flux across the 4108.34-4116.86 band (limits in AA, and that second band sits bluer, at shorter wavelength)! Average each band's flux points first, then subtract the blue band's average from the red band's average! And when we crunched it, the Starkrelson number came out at 0.2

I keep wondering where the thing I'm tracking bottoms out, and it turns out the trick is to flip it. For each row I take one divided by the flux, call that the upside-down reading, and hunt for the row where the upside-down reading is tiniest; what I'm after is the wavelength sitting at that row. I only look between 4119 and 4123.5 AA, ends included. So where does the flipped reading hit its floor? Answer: 4120.18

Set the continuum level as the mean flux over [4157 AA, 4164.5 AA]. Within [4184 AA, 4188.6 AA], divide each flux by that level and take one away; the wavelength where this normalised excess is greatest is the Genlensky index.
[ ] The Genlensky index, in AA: 4186.17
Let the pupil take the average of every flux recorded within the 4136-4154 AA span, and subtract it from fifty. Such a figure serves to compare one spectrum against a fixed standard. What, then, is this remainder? 46.5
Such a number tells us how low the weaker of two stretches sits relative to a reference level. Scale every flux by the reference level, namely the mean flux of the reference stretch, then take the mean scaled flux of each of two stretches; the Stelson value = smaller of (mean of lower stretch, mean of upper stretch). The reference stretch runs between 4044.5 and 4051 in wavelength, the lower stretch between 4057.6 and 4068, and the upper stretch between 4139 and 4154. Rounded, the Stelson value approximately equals 1.02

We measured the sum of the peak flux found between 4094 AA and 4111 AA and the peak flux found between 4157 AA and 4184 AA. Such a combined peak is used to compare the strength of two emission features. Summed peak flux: 8.24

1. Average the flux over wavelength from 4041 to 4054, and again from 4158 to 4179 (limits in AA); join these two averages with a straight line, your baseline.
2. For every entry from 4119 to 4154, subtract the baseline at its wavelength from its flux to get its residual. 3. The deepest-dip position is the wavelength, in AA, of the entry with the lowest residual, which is 4124.93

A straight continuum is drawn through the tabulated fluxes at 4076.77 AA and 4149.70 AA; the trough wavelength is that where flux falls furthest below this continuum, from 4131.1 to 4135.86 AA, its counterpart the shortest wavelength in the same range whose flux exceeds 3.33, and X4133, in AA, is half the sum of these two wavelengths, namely 4133.5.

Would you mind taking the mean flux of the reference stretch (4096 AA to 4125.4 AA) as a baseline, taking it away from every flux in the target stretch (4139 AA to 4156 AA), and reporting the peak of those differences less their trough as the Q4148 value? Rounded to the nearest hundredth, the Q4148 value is 1.52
